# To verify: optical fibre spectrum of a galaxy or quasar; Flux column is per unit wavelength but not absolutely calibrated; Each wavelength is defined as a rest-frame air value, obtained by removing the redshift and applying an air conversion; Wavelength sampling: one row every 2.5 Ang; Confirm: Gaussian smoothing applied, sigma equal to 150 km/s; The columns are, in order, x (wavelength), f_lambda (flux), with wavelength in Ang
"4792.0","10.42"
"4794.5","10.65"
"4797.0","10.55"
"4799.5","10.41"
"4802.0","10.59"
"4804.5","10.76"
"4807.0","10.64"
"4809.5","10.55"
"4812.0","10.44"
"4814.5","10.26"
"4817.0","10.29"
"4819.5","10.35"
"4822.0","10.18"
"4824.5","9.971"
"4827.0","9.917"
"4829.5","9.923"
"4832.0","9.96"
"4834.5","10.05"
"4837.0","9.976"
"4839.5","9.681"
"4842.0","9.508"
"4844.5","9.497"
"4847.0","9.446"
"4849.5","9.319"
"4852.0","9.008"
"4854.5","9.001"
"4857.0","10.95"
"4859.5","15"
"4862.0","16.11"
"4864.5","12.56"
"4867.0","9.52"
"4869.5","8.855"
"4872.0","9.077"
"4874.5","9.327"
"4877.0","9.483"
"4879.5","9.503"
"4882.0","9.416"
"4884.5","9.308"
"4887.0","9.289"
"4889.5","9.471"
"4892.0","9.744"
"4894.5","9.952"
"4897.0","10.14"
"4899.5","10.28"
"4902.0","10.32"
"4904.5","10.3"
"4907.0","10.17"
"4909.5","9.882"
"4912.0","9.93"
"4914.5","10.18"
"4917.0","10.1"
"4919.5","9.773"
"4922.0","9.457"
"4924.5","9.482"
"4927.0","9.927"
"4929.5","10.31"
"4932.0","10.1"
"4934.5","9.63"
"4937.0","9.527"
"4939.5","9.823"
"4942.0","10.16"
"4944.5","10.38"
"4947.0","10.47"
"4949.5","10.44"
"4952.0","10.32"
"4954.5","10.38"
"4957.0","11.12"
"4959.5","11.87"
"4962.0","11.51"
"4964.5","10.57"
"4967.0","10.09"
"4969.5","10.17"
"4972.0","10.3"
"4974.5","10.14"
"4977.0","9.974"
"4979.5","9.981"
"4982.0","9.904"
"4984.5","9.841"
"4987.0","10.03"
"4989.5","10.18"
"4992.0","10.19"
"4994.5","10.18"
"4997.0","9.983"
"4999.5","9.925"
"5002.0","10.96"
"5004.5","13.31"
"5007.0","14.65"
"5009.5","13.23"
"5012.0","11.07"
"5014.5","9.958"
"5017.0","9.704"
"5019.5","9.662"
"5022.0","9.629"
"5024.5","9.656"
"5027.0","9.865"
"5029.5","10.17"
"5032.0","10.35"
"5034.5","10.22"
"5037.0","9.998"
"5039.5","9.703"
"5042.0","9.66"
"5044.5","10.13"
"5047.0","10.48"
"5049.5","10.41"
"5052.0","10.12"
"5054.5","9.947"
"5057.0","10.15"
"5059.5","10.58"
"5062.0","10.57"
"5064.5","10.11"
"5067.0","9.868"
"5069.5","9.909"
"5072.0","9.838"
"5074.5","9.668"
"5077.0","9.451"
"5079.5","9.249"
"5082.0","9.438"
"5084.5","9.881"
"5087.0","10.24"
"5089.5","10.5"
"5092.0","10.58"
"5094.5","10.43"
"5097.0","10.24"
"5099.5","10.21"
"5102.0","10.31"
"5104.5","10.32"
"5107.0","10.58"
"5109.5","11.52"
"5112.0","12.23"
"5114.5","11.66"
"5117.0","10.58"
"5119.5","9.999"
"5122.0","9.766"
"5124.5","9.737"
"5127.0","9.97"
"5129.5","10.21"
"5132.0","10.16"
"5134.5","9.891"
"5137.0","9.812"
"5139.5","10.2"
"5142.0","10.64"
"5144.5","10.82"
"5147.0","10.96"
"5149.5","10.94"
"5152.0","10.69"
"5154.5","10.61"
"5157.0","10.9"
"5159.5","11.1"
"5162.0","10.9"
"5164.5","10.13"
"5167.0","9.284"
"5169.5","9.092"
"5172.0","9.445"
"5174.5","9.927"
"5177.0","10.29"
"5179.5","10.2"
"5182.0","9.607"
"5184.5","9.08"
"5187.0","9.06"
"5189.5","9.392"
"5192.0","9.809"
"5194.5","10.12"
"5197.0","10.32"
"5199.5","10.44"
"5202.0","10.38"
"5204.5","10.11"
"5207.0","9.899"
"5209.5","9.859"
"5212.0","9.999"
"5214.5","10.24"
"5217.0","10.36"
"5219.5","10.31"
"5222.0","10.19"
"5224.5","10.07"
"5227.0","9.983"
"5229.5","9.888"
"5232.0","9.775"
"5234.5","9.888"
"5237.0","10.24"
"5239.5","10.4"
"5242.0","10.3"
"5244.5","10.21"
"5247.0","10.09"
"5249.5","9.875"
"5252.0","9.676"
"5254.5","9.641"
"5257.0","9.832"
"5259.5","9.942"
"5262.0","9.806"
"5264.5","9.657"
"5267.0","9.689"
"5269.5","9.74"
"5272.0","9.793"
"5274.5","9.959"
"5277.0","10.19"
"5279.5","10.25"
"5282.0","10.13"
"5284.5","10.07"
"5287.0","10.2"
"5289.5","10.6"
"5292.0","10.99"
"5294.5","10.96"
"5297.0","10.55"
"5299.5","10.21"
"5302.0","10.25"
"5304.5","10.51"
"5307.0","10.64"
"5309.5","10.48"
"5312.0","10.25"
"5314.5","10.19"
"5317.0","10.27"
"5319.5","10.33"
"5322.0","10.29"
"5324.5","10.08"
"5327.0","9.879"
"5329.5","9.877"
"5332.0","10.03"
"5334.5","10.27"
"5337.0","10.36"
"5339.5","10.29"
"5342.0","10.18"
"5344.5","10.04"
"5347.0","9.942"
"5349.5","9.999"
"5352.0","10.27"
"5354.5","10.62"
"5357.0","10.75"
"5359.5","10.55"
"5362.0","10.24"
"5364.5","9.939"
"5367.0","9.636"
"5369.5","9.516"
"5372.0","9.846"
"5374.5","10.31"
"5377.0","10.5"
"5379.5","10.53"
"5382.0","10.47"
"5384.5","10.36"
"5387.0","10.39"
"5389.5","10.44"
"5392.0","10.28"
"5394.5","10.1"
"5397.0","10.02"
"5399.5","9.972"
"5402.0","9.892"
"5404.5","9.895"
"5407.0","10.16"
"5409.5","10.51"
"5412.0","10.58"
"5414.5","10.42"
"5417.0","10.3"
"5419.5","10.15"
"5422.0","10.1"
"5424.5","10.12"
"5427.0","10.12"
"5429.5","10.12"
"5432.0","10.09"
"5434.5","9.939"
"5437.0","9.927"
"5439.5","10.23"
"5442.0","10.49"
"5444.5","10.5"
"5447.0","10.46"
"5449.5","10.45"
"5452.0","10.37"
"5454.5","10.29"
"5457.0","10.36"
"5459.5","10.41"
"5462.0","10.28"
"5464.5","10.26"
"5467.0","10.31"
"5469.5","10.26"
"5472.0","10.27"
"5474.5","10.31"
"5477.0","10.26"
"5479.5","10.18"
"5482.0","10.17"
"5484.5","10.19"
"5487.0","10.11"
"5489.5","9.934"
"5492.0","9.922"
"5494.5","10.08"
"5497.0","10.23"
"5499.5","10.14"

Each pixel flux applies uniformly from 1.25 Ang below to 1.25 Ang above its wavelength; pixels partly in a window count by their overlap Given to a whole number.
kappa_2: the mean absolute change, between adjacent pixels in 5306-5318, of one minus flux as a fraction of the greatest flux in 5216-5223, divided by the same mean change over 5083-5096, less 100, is -99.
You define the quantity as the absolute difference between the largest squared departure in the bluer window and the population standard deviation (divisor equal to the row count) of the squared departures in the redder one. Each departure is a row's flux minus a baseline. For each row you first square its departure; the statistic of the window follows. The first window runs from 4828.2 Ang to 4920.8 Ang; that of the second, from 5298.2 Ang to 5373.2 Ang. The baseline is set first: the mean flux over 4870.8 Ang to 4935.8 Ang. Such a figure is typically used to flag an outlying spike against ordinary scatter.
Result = 40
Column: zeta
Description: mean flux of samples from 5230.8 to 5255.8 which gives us 10.0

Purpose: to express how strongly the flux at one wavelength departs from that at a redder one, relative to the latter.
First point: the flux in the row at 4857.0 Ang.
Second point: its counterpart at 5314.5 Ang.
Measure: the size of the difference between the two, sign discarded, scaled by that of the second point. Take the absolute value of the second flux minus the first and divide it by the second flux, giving 0.075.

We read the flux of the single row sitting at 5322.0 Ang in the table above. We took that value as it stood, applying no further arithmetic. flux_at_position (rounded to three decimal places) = 10.290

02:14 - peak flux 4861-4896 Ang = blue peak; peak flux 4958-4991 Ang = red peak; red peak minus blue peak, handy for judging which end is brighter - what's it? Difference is -4.2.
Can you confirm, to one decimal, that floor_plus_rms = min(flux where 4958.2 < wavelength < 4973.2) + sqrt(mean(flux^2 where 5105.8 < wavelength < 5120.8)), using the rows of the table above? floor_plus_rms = 21.2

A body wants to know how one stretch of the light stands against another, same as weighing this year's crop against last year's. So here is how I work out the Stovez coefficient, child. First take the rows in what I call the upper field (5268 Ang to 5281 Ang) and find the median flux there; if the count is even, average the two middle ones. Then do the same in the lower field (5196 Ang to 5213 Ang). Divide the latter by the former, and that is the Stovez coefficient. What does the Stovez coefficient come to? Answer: 1.02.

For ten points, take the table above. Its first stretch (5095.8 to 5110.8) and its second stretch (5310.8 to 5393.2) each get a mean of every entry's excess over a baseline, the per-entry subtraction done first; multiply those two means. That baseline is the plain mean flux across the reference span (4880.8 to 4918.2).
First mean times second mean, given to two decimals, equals 0.20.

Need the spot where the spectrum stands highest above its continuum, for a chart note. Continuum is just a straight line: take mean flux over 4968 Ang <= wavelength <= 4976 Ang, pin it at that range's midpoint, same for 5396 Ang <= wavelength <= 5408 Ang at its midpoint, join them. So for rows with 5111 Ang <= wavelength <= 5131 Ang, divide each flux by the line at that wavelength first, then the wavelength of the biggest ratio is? 5112.0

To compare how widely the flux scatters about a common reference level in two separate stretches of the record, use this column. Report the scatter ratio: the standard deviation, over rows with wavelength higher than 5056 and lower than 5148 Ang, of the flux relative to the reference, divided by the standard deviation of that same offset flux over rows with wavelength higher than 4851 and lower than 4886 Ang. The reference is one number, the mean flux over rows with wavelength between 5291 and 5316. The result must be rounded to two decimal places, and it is 0.26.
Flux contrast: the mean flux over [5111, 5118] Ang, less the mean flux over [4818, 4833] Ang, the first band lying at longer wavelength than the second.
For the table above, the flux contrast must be 1.4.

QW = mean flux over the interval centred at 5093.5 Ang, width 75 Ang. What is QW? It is 10.3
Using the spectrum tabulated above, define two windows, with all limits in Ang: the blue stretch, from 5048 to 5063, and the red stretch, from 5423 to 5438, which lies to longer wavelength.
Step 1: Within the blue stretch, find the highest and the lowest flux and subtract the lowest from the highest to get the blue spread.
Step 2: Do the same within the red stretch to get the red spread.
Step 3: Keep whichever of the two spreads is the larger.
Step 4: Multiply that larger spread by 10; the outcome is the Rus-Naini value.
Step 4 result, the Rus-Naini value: 6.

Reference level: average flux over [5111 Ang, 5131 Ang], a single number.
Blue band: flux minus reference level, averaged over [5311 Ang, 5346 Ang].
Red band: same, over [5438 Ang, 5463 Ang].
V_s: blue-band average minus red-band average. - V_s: -0.2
